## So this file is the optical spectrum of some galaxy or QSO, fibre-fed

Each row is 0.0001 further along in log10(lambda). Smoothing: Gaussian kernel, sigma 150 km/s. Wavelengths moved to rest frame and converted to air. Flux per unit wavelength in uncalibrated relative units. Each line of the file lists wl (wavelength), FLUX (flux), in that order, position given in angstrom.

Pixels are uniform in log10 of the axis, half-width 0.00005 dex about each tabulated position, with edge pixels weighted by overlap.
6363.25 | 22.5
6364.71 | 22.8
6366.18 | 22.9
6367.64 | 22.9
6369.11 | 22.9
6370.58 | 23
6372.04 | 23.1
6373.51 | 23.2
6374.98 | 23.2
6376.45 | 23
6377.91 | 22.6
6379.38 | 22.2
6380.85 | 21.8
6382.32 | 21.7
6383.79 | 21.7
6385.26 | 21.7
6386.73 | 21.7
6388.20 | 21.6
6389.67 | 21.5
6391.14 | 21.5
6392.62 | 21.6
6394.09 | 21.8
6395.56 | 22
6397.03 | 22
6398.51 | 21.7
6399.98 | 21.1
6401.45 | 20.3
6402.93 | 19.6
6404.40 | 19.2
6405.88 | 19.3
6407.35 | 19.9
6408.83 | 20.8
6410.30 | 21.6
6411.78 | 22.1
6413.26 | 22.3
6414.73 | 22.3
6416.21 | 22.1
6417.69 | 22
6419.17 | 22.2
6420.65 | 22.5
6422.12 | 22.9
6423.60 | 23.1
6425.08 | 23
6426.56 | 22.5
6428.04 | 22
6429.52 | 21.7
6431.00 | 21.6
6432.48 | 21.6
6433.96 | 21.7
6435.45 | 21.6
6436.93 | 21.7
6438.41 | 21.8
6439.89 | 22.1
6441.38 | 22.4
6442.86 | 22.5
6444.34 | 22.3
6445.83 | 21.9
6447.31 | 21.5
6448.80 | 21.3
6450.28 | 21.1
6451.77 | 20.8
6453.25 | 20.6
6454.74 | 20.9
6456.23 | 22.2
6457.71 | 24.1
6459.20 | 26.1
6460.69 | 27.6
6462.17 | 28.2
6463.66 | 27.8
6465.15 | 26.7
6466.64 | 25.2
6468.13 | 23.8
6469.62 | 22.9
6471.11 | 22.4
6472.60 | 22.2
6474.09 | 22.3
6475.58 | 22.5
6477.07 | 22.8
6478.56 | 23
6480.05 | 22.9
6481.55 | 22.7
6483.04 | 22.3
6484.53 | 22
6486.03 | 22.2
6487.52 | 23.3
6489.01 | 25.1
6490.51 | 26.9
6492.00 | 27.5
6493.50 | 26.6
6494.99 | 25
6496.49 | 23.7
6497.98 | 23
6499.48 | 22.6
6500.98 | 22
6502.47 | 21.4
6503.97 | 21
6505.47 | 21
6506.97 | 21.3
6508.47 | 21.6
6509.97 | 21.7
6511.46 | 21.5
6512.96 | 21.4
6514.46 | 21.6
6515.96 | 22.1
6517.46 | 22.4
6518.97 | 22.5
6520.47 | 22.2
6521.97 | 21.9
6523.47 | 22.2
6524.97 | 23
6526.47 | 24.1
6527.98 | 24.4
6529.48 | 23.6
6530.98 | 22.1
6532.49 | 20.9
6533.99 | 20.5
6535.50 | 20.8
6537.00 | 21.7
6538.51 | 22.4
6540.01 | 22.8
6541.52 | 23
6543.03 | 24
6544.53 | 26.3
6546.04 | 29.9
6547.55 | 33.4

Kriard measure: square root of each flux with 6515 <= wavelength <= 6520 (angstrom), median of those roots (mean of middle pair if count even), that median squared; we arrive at 22.4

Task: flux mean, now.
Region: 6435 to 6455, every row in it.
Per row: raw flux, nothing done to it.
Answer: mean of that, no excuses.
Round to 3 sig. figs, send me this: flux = 21.6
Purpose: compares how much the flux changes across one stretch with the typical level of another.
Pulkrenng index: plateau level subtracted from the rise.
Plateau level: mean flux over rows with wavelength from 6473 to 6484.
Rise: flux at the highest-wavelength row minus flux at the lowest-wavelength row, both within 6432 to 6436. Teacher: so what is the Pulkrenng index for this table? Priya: -22.6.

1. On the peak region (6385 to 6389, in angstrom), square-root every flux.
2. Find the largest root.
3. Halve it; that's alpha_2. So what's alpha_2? 2.33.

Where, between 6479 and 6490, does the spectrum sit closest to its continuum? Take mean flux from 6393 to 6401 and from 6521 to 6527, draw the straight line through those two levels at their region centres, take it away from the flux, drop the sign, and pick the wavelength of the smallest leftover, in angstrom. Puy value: 6483.04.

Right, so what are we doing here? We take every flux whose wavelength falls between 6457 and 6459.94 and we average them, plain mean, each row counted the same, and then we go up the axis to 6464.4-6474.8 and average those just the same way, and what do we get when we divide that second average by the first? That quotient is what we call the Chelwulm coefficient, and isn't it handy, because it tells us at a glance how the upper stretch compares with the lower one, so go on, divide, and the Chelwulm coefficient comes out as 0.94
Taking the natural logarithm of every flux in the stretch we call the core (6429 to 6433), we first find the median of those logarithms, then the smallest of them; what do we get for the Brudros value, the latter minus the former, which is 0.000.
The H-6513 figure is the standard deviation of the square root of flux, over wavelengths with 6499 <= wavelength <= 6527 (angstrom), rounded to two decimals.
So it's 0.08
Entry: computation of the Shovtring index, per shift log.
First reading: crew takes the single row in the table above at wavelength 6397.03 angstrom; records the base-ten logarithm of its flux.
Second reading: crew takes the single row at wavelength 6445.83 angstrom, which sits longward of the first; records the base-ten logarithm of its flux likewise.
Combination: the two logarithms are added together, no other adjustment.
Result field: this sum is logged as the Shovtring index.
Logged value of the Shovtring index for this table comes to 2.68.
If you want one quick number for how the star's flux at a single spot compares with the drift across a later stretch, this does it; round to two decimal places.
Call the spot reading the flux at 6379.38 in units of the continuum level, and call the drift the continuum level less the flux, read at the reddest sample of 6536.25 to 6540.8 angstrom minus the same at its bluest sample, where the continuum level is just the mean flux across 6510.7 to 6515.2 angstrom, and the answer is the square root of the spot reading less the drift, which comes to 1.46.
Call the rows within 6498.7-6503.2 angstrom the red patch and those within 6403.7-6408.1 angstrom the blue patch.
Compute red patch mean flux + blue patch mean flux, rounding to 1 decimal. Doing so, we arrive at 41.5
